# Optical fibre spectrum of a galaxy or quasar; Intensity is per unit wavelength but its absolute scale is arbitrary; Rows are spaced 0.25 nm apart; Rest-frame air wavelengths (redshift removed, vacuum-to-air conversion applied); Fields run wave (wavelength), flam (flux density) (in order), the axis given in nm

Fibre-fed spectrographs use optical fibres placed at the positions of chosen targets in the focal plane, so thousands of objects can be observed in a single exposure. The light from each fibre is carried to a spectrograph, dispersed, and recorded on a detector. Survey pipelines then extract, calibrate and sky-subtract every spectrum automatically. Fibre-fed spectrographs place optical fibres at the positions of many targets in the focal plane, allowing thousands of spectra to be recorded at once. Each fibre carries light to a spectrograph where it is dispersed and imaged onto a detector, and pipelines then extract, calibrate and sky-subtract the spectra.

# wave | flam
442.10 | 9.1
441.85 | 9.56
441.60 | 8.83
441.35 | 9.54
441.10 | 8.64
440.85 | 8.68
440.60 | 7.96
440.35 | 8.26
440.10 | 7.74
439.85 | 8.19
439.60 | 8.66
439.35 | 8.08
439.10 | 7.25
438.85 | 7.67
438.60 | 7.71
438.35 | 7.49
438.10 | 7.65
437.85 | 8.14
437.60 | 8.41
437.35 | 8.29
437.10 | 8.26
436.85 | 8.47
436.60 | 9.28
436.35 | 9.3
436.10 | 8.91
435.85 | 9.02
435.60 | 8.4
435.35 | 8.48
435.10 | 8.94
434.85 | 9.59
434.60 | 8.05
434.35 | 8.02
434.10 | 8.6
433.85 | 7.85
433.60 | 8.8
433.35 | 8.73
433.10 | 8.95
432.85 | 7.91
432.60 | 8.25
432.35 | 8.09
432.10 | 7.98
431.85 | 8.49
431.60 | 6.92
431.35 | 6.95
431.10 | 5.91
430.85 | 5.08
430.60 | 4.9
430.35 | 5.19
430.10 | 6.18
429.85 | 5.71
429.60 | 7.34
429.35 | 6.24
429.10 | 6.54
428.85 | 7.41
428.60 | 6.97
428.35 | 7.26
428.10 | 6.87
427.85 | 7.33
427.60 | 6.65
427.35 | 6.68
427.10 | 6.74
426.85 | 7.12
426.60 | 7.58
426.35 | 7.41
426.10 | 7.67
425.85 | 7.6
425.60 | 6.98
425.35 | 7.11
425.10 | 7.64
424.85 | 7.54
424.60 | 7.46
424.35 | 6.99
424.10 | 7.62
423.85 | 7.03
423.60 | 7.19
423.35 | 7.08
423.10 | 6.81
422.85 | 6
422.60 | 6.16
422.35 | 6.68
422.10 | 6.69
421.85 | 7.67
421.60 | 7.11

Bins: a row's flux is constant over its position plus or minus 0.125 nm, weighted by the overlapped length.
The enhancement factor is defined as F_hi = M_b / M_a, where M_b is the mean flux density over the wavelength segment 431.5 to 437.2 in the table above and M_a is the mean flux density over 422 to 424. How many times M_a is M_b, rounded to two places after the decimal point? 1.27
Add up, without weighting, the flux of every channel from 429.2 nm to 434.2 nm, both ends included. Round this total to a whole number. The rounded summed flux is 144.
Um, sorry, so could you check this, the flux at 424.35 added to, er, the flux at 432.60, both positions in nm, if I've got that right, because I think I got 15.2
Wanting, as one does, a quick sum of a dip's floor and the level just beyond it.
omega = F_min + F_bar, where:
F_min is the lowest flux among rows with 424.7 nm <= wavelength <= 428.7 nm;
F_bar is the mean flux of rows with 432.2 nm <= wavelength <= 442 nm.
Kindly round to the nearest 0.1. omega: 15.1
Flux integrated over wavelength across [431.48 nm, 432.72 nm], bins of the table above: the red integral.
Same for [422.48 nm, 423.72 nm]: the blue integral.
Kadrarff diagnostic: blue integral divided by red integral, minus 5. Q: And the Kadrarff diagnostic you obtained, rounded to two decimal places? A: -4.16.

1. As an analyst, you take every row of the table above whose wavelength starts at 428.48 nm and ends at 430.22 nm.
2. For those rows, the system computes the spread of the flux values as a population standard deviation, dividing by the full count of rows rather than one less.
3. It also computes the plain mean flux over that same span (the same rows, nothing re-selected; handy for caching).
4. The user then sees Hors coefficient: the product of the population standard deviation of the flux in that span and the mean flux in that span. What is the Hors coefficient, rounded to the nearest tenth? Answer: 3.9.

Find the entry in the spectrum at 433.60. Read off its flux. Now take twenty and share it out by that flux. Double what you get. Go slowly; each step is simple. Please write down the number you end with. 4.5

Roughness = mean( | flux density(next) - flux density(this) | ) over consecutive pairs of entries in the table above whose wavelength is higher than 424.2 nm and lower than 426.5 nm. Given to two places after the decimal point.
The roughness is 0.28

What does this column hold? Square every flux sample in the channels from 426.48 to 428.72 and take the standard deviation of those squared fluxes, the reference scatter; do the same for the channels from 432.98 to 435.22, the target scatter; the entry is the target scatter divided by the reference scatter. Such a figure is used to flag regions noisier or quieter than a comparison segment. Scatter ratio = 2.1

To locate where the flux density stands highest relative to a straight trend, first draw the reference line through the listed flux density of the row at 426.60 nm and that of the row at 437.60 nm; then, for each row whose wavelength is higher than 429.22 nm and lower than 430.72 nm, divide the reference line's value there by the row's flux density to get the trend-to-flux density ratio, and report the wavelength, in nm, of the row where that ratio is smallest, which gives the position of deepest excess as 429.60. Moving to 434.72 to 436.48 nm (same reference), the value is 434.85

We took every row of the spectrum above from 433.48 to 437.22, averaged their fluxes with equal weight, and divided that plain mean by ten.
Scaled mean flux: 0.87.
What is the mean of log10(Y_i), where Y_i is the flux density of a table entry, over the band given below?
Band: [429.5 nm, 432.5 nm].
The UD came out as 0.81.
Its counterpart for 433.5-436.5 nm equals 0.94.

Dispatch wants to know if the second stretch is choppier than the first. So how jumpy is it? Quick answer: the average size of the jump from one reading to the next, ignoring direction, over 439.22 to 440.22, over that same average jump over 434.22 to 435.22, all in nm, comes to 0.68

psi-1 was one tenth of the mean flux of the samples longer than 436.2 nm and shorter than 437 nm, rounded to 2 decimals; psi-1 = 0.90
